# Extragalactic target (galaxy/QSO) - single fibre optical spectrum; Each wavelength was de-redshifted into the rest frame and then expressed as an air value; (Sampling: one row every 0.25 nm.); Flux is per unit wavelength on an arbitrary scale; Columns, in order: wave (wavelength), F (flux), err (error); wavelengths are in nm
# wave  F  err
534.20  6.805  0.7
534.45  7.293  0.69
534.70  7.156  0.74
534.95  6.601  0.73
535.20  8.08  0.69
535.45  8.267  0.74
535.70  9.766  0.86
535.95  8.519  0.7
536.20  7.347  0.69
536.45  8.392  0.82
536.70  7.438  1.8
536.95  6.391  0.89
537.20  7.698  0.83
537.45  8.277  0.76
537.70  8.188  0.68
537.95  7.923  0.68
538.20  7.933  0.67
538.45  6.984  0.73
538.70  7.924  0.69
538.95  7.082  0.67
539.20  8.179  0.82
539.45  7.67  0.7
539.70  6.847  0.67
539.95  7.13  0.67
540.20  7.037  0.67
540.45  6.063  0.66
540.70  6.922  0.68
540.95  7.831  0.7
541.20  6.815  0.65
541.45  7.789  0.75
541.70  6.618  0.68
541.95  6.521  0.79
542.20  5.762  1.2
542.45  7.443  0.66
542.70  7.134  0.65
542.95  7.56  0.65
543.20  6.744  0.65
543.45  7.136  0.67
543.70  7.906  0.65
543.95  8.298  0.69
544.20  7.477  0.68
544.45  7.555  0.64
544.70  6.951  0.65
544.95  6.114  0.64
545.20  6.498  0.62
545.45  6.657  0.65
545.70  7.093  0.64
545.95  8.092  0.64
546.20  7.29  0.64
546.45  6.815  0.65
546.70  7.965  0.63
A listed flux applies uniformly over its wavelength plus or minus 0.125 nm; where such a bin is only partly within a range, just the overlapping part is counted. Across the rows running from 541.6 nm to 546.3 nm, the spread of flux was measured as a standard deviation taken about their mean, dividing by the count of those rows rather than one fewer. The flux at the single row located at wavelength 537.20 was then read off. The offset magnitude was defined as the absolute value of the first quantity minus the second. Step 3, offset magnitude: 7.1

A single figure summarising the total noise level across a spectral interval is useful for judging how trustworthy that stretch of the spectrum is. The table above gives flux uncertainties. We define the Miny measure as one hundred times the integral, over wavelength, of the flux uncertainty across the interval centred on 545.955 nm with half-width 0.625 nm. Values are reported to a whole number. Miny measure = 80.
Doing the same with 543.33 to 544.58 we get 83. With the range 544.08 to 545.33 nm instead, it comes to 81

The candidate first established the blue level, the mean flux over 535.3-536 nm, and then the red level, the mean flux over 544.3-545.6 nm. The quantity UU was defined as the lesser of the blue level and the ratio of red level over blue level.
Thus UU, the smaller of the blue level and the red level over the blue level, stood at 0.76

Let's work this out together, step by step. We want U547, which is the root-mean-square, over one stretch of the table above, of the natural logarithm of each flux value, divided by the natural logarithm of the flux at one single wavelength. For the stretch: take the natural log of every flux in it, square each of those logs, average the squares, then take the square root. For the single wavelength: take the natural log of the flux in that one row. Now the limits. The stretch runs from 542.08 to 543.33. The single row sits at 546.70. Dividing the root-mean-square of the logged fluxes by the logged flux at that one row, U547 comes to 0.93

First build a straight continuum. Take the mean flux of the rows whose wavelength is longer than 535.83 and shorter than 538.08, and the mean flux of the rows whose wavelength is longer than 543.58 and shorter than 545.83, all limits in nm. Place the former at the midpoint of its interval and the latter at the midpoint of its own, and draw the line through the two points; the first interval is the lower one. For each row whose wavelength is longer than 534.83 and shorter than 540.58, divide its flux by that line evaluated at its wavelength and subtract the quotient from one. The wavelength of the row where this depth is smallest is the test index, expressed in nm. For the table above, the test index 535.70 nm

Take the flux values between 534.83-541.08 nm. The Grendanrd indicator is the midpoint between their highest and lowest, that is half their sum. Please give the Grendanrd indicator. 7.9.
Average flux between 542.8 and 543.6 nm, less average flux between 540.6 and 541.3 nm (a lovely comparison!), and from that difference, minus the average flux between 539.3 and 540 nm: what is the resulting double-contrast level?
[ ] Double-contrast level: -7.3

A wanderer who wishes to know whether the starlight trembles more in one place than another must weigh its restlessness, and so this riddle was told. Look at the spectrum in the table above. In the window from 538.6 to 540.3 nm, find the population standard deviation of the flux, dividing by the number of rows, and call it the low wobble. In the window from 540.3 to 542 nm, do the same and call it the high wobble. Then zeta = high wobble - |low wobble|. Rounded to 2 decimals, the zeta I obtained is 0.13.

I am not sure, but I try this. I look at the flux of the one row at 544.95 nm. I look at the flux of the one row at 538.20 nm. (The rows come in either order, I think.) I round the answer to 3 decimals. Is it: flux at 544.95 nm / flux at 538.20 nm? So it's 0.771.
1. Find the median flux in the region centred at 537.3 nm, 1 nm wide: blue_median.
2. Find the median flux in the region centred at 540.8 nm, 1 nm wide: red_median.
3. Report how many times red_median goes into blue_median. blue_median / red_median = 1.16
